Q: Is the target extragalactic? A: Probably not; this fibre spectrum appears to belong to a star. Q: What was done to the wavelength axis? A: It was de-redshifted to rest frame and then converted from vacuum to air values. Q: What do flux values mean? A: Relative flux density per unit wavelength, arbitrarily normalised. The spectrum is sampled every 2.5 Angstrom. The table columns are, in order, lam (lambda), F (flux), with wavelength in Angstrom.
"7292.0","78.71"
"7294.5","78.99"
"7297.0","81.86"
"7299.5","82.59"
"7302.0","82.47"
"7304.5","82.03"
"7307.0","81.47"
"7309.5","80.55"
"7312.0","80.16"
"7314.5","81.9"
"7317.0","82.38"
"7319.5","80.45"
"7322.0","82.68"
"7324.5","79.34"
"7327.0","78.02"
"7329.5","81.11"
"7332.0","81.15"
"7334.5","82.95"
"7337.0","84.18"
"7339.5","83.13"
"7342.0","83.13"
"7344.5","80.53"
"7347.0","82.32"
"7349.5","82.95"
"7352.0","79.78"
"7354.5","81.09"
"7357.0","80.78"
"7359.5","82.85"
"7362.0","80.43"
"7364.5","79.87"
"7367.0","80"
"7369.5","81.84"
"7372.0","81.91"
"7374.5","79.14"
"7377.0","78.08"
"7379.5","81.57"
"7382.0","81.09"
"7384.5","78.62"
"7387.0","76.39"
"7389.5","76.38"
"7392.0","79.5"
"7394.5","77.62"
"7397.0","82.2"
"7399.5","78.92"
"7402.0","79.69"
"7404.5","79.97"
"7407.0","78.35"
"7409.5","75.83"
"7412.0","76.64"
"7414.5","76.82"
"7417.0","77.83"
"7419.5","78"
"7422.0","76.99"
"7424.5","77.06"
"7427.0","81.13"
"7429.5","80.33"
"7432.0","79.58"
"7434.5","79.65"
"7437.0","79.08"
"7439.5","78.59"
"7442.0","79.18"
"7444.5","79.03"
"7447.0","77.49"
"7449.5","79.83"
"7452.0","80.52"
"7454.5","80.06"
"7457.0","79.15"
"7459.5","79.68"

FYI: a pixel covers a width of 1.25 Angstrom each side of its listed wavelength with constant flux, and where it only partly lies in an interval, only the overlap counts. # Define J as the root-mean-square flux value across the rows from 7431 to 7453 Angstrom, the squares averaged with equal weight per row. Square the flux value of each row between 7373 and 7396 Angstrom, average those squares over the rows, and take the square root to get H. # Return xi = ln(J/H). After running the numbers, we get 0.006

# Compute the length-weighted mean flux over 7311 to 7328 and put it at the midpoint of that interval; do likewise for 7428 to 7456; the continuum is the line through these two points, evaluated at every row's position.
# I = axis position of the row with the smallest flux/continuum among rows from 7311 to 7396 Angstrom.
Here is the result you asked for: 7387.0 Angstrom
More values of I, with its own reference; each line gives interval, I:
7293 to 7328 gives 7327.0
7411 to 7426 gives 7412.0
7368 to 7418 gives 7409.5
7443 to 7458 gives 7447.0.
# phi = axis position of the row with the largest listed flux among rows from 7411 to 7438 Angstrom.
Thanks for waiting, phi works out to 7427.0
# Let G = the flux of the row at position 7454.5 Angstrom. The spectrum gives 80.06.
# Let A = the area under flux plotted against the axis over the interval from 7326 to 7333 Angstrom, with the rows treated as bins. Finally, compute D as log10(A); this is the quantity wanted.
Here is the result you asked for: 2.75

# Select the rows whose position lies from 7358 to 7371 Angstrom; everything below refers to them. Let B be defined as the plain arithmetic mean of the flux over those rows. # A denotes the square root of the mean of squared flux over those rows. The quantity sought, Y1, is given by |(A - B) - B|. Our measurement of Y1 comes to 81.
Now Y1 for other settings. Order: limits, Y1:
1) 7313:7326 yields 81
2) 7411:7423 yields 77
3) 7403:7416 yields 78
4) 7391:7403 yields 80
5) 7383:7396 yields 78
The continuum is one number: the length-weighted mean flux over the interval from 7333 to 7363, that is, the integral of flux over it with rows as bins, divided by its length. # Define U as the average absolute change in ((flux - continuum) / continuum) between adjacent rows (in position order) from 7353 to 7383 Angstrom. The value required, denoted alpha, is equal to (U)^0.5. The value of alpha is 0.130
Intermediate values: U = 0.017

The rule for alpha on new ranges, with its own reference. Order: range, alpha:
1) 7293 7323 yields 0.117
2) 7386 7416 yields 0.145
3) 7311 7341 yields 0.142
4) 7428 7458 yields 0.097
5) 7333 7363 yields 0.136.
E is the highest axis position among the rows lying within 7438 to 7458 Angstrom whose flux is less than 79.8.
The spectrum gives 7457.0 Angstrom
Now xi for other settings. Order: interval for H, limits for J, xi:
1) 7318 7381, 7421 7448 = -0.028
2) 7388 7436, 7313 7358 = 0.037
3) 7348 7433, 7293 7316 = 0.024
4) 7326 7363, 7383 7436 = -0.040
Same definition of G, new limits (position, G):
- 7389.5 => 76.38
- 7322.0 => 82.68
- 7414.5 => 76.82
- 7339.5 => 83.13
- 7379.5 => 81.57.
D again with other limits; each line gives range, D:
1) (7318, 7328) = 2.90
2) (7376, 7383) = 2.75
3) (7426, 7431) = 2.61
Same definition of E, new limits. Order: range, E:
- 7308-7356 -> 7352.0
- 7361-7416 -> 7414.5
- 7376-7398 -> 7394.5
